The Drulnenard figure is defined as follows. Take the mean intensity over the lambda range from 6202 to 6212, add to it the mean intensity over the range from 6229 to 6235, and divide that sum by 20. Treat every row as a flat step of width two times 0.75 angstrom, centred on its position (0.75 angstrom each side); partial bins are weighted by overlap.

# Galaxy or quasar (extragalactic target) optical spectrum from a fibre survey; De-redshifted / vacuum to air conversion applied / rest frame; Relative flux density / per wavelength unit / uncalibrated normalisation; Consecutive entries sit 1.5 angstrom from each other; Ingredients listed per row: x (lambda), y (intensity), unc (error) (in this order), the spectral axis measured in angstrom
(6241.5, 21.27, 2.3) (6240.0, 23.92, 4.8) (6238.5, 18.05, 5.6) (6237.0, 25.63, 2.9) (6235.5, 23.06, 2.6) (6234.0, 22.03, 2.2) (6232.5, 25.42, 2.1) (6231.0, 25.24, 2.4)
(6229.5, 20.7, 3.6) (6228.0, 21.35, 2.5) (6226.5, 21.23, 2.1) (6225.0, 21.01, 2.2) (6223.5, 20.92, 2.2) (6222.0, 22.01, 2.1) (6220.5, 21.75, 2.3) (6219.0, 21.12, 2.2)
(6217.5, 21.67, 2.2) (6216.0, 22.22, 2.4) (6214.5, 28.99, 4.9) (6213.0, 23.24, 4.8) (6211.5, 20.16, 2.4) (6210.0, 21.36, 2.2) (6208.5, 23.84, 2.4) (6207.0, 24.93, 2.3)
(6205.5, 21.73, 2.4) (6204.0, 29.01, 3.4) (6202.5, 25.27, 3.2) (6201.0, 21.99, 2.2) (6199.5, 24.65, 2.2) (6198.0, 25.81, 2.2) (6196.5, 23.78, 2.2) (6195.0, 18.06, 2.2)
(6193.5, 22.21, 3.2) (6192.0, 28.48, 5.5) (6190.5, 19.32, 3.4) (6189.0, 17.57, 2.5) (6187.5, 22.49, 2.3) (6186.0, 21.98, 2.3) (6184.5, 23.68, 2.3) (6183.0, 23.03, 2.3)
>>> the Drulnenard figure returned 2.36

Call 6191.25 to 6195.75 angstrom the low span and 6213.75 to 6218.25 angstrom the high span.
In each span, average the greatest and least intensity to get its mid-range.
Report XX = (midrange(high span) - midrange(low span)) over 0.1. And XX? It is 21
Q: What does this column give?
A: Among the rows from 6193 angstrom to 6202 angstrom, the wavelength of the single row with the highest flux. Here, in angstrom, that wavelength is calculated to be 6198.0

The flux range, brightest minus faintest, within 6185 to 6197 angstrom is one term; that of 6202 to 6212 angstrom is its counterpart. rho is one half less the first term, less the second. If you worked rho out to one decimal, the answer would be -19.3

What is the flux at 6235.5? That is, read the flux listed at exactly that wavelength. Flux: 23.06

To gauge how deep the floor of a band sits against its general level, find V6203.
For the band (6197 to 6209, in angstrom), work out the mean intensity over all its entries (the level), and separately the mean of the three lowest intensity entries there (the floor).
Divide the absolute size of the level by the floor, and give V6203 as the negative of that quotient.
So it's -1.09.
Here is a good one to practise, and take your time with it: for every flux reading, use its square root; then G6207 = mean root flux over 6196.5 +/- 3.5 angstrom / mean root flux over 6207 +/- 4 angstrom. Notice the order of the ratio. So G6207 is 0.97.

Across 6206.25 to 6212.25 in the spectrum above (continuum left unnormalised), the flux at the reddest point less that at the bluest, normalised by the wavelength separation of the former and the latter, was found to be -1.1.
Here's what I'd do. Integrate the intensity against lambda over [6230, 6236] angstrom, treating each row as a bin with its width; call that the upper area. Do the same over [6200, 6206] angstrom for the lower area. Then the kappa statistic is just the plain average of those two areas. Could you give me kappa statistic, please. 145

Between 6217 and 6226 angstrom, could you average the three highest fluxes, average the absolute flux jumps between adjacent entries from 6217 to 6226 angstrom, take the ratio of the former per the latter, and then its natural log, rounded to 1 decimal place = 3.7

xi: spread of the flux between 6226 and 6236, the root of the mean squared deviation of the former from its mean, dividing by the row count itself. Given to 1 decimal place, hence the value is 1.8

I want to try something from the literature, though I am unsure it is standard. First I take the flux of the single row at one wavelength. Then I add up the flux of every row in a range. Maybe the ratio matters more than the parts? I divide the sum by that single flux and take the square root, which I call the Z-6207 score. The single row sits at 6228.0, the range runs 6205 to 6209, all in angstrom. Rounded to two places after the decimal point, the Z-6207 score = 1.82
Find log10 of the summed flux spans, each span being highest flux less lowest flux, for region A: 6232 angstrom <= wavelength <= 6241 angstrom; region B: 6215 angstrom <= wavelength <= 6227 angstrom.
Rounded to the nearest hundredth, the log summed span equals 0.95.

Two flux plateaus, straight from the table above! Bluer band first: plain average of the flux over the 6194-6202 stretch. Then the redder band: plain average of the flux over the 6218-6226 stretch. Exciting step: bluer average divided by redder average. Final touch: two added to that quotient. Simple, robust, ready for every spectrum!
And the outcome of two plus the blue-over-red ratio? 3.07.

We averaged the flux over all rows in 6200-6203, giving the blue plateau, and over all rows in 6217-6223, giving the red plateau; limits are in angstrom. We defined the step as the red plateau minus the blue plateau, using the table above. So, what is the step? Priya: -2.0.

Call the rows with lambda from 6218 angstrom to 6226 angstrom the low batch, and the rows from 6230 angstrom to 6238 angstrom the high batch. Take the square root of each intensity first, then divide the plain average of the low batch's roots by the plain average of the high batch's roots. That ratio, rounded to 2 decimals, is 0.94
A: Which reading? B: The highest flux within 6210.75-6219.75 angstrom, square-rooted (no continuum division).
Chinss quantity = 5.38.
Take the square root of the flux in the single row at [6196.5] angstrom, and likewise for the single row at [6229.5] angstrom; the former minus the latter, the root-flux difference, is 0.3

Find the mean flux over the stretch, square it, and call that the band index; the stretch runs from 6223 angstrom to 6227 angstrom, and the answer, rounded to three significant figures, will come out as 443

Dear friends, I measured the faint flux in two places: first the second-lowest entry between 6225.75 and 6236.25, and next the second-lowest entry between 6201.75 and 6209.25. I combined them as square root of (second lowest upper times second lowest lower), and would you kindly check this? 22.5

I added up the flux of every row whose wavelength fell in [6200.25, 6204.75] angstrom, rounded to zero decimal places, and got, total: 76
